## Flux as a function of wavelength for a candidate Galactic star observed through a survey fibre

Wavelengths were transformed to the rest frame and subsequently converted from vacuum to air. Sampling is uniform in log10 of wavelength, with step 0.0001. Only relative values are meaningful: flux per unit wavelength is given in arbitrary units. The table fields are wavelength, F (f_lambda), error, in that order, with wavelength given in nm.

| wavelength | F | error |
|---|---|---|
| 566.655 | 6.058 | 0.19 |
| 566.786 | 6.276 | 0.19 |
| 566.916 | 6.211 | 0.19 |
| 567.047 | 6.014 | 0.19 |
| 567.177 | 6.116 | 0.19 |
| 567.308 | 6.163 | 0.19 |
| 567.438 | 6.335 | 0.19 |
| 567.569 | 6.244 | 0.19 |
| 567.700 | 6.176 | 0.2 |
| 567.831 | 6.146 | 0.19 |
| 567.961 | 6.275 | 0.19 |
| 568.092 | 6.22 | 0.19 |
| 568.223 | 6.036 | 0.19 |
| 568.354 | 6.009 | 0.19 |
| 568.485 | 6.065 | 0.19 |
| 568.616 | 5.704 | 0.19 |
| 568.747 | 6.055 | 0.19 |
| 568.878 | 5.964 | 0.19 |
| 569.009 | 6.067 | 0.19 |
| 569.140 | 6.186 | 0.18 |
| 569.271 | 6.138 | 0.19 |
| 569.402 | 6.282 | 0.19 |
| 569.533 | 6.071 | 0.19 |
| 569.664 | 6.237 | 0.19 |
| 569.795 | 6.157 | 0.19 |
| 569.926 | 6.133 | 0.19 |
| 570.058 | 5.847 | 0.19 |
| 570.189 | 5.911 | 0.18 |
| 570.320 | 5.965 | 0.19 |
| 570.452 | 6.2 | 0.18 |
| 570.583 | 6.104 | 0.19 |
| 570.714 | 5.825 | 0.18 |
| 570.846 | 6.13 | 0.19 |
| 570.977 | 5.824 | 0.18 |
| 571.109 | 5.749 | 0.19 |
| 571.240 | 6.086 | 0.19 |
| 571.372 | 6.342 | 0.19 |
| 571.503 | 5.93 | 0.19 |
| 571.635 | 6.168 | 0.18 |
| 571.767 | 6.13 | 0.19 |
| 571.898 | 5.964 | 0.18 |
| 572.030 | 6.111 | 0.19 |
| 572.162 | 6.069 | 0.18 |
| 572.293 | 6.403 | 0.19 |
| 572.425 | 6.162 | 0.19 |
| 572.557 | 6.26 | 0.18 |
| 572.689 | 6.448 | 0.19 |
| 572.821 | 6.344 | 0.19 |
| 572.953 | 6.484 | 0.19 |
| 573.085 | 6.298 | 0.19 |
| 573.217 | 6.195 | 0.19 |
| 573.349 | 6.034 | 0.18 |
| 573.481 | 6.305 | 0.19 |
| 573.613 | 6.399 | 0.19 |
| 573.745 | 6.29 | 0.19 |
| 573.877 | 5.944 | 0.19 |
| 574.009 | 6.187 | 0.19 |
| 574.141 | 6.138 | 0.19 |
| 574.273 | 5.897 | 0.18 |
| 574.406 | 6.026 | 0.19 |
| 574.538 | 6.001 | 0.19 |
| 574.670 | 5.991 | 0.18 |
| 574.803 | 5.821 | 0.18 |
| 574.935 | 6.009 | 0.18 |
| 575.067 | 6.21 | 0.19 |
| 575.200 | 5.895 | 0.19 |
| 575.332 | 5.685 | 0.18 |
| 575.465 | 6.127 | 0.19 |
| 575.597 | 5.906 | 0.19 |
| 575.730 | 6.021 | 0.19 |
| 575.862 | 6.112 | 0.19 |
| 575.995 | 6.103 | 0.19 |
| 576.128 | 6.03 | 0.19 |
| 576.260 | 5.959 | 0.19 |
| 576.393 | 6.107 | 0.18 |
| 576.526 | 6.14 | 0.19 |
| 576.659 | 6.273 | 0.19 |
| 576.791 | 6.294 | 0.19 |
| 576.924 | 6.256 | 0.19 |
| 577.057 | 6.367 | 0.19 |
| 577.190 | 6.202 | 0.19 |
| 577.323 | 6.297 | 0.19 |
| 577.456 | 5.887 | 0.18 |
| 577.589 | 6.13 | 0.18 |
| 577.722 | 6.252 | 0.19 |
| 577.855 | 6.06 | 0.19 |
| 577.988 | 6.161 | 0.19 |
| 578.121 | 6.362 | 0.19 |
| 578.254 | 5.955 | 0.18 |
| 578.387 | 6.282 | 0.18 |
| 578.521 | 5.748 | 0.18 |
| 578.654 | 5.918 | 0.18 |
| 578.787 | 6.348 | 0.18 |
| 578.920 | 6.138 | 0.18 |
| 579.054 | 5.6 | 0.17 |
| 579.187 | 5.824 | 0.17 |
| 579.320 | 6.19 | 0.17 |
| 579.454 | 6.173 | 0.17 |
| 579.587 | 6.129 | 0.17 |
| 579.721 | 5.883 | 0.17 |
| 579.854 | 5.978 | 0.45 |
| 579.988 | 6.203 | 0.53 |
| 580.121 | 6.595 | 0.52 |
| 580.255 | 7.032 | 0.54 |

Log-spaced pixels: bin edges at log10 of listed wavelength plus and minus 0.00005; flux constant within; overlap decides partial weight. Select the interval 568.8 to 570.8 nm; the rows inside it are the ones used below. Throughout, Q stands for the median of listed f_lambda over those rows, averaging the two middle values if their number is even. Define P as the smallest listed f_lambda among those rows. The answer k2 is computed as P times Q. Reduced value 35.6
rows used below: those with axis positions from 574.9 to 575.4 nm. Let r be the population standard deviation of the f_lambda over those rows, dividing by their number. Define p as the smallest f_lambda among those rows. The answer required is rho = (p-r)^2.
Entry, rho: 30.2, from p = 5.685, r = 0.19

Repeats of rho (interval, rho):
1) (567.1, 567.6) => 36.4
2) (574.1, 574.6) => 33.8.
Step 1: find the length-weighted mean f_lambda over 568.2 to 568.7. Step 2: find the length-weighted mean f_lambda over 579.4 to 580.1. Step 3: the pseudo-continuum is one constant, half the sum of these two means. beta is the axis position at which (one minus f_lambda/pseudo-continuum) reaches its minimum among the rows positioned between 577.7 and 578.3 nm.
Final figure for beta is 578.121 nm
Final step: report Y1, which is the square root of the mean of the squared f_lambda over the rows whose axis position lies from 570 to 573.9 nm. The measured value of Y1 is 6.13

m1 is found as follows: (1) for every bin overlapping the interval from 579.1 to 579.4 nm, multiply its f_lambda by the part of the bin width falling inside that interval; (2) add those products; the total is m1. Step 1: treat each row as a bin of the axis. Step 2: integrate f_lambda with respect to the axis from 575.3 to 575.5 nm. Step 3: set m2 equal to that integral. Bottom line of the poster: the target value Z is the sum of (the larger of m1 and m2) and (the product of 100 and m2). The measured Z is 120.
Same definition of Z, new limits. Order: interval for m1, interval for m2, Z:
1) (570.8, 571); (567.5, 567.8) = 187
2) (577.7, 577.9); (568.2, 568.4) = 122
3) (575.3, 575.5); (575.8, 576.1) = 184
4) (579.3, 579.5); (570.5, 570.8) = 182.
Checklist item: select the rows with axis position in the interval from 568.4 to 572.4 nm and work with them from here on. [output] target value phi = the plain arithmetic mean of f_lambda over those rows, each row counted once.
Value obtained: 6.06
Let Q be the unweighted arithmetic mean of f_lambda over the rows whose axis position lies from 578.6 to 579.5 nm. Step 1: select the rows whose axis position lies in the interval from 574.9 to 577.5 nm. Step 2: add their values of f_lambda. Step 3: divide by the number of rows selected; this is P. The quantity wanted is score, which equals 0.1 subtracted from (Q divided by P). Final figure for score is 0.889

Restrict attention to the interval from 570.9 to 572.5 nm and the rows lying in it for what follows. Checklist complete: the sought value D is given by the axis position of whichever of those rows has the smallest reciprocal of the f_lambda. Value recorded 572.293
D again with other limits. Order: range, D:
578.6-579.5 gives 578.787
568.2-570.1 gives 569.402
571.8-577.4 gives 572.953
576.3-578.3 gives 577.057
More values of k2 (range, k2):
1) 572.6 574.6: 36.5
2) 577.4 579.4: 34.3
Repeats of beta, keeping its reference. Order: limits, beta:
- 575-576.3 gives 575.067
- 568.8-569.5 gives 569.402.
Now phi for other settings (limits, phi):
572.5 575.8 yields 6.12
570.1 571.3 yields 5.98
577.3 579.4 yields 6.07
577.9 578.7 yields 6.07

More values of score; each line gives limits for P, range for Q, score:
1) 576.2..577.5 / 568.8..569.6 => 0.890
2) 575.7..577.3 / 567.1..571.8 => 0.888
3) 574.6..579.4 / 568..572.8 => 0.901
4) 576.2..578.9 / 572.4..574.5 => 0.910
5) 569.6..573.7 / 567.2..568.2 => 0.914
